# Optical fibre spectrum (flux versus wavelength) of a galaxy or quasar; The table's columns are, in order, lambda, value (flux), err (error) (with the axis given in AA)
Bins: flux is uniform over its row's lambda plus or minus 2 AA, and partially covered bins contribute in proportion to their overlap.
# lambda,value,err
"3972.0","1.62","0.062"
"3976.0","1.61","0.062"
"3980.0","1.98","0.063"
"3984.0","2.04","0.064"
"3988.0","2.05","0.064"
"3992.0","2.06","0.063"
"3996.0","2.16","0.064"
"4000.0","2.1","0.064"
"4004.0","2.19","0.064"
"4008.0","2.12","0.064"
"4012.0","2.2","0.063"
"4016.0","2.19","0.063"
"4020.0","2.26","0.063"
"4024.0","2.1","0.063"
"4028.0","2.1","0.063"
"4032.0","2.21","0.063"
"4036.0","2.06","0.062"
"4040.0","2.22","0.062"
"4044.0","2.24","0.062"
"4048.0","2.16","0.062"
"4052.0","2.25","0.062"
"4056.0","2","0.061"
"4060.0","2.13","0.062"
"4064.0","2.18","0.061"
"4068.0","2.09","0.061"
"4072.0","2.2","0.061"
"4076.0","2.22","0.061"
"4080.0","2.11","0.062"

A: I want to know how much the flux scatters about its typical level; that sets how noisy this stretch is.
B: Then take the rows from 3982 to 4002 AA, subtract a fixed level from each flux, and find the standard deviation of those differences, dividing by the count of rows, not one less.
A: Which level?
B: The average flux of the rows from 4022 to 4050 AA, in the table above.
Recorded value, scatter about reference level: 0.044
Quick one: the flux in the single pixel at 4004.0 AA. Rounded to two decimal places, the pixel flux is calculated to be 2.19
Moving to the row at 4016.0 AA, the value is 2.19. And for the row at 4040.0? 2.22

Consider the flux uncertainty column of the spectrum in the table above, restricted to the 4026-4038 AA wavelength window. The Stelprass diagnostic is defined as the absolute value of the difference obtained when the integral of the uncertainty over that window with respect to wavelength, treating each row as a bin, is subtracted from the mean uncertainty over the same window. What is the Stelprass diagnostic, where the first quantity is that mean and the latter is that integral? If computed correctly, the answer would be 0.689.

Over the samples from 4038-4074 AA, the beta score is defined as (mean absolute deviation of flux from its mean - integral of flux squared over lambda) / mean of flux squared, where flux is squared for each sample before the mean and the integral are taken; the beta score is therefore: -36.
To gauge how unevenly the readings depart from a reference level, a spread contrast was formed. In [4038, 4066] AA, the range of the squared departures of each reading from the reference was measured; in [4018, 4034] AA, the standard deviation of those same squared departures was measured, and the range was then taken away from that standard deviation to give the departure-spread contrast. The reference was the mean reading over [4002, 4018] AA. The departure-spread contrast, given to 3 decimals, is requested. -0.028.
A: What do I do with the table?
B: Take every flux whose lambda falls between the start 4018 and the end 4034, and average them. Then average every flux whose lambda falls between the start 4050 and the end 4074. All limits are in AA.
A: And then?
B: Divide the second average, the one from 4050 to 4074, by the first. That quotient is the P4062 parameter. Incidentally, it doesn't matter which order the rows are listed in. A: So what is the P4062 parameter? 0.99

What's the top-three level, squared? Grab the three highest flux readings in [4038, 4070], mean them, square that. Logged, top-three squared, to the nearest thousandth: 5.003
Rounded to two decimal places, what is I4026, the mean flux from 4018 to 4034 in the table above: 2.17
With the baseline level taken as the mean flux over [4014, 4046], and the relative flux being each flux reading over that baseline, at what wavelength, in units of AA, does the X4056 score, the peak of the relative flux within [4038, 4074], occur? 4052.0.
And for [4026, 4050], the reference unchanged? 4044.0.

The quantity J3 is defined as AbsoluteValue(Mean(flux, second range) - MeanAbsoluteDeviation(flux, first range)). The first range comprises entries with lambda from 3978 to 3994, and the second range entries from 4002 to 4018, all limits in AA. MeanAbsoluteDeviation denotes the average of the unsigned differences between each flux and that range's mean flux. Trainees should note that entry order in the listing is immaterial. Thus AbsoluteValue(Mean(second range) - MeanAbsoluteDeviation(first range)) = 2.15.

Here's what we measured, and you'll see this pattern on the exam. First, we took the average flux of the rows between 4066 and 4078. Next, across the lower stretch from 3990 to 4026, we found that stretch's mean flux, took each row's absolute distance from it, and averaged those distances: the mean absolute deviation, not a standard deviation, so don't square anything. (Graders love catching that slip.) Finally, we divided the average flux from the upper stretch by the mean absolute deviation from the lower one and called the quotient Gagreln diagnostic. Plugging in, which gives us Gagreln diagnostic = 42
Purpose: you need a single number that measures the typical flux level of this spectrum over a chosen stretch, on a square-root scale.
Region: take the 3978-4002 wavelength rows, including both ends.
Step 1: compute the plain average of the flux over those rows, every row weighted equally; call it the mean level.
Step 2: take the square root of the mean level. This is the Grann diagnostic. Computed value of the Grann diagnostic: 1.44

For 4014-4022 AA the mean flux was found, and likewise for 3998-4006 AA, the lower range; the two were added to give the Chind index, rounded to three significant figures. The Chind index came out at 4.37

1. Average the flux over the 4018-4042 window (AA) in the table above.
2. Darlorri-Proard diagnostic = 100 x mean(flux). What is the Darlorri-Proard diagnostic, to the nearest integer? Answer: 216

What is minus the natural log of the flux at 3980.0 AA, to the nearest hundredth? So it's -0.68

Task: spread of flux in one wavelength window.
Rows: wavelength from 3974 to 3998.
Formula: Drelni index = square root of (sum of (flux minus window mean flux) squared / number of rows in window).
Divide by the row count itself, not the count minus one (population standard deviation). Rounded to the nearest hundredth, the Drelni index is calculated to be 0.18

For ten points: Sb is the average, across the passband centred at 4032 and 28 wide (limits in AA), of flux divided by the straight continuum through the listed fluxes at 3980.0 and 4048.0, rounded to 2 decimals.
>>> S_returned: 1.02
